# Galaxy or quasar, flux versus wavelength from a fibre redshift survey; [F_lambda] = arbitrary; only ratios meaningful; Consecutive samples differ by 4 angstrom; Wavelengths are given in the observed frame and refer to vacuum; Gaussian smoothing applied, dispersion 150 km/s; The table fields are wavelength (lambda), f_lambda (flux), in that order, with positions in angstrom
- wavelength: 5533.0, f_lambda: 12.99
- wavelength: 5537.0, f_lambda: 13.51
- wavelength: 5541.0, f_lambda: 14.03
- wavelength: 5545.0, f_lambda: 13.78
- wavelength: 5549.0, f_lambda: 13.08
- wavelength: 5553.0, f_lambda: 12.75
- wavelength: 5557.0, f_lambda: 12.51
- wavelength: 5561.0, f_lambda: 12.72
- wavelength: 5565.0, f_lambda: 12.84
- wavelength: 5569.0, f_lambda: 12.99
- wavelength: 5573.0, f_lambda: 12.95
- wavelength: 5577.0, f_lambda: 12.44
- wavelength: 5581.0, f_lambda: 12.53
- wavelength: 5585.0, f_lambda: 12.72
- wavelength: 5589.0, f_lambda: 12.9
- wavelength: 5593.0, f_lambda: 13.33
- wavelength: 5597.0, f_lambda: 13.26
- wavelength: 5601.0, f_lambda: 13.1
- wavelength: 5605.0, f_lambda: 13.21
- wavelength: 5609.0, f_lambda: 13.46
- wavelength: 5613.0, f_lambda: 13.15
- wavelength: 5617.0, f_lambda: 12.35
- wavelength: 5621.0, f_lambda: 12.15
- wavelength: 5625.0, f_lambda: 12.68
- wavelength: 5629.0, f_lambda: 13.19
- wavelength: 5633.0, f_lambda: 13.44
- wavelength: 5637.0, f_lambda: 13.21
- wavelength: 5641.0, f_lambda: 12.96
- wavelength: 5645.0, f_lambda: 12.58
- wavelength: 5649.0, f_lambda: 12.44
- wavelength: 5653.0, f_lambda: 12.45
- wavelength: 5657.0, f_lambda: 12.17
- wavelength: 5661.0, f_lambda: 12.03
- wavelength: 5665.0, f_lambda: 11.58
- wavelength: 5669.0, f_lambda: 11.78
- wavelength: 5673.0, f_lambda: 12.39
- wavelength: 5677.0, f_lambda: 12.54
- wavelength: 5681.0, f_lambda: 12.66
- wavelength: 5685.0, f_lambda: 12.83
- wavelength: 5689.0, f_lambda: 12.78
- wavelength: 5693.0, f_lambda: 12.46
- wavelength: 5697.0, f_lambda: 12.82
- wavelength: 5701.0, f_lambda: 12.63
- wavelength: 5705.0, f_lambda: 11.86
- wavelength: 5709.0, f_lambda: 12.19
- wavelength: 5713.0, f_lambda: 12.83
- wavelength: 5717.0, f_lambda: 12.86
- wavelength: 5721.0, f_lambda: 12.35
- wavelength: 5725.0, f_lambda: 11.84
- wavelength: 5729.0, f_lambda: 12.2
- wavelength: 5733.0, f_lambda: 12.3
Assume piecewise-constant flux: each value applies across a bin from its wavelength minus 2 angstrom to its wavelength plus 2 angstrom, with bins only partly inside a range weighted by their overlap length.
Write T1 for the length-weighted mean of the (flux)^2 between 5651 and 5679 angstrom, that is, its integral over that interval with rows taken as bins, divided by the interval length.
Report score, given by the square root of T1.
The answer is 12.1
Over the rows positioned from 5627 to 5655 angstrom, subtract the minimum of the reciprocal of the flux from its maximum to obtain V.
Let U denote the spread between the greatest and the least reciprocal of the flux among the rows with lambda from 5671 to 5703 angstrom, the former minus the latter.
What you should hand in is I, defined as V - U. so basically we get 0.003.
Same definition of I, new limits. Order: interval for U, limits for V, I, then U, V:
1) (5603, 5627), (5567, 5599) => -0.003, 0.0080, 0.0054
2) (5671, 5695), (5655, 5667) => 0.001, 0.0028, 0.0042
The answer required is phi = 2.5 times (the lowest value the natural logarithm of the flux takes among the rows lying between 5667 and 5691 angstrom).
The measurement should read 6.17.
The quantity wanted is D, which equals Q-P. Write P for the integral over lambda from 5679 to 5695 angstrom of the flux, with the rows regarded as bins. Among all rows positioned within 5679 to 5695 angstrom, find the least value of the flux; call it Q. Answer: -190.5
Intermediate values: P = 203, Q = 12.46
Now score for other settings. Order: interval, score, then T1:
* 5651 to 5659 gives 12.3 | 152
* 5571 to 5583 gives 12.6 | 160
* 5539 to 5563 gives 13.2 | 173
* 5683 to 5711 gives 12.5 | 157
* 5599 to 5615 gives 13.2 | 175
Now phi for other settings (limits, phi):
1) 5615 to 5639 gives 6.24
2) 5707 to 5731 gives 6.18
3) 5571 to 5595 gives 6.30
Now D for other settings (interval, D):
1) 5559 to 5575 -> -193.3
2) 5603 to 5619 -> -196.3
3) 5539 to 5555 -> -201.8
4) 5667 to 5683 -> -185.7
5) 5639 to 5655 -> -189.3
